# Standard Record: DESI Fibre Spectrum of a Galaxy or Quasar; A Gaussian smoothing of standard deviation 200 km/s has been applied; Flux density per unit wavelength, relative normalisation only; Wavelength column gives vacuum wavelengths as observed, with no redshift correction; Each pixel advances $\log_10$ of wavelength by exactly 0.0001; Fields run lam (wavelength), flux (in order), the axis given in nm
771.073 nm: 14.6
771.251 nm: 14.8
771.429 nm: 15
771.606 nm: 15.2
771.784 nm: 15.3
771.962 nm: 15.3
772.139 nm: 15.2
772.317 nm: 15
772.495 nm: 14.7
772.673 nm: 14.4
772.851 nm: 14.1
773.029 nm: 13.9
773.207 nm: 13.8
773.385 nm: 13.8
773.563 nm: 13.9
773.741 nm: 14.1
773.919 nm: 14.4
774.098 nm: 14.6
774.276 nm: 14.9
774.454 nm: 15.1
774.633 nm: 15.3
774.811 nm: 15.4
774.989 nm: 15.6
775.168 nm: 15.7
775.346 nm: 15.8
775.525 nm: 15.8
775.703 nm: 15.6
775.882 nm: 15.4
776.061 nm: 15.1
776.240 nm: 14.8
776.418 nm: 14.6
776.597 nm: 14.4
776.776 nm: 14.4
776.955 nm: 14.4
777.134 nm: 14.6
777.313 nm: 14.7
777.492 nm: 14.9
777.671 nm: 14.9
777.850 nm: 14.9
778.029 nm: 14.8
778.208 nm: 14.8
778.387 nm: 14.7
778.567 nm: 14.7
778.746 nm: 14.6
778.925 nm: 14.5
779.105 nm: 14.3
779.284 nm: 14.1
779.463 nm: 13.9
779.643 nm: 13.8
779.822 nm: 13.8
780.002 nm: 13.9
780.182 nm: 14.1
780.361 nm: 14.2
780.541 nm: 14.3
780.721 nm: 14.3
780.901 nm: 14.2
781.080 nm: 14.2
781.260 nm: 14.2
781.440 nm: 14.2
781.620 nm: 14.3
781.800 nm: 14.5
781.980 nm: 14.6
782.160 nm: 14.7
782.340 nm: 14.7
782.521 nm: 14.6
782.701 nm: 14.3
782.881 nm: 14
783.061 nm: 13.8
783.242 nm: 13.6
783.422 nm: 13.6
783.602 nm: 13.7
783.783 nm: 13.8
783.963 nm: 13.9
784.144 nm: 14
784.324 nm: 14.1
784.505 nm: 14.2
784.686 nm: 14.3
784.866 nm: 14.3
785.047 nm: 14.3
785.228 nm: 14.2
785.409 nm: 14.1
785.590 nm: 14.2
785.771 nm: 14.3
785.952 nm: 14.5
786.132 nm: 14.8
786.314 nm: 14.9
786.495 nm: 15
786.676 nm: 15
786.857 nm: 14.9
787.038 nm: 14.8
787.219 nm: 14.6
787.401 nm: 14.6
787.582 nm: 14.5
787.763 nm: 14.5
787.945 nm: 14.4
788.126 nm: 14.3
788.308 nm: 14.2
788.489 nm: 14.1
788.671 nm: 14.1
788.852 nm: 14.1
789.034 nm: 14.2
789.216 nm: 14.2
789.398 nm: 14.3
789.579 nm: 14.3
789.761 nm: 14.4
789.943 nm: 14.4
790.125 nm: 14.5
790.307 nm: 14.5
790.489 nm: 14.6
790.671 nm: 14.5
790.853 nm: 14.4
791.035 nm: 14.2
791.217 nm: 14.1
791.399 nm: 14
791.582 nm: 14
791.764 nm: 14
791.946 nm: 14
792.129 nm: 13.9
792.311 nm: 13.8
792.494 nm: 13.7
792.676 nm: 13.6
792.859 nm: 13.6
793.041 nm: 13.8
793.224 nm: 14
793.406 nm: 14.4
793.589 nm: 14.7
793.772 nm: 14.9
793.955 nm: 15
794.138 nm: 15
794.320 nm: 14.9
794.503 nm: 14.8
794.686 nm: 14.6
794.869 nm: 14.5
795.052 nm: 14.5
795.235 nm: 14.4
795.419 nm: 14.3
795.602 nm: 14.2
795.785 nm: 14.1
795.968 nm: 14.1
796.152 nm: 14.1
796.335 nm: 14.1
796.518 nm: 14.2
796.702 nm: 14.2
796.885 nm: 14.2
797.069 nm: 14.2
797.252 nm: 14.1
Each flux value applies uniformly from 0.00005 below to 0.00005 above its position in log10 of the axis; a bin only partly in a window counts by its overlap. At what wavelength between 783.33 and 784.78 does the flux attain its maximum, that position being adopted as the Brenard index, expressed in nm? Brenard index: 784.686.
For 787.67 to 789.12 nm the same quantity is 787.763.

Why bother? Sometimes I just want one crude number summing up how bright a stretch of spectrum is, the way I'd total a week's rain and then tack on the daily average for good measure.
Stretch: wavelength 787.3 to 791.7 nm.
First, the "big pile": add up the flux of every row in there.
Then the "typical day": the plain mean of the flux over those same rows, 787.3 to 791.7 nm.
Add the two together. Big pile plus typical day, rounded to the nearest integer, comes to 358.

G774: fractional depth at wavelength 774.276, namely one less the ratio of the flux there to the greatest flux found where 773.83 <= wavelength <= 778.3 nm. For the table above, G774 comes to 0.057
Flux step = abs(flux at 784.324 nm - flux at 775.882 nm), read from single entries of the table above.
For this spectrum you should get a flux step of 1.3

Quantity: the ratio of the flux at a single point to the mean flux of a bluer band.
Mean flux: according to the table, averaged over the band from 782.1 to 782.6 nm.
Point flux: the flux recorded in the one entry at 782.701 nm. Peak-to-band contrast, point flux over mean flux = 0.98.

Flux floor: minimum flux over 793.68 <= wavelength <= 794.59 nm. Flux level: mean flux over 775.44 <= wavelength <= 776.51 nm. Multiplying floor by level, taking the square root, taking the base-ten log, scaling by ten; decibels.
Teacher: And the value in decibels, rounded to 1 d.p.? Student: 11.8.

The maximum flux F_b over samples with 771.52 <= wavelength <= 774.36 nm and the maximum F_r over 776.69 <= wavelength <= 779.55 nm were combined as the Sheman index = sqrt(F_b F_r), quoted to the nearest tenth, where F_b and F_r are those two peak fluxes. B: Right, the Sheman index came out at 15.1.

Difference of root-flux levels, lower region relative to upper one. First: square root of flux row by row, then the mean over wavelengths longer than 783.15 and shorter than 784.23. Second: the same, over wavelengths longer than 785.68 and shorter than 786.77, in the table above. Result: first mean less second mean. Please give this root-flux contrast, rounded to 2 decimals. -0.13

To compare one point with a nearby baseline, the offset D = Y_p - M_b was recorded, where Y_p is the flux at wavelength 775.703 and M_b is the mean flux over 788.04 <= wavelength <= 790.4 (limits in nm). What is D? 1.3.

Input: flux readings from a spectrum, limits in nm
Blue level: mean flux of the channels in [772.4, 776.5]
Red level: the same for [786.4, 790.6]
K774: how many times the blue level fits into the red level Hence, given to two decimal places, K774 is 0.98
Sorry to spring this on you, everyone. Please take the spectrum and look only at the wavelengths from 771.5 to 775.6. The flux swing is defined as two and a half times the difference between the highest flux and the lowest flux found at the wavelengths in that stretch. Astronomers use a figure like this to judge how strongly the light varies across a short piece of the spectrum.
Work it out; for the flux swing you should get 5.0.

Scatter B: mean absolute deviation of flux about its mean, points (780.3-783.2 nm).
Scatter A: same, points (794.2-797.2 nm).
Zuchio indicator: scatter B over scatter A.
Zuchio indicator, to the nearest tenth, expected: 0.9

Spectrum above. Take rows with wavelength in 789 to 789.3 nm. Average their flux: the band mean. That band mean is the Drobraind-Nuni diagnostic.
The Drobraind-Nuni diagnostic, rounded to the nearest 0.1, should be 14.2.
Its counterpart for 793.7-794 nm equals 14.9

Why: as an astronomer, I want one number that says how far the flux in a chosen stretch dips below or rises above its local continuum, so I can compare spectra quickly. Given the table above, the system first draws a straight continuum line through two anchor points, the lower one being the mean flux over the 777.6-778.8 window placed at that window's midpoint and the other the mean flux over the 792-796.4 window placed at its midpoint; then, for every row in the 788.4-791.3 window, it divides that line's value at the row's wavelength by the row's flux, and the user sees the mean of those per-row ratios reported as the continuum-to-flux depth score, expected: 1.01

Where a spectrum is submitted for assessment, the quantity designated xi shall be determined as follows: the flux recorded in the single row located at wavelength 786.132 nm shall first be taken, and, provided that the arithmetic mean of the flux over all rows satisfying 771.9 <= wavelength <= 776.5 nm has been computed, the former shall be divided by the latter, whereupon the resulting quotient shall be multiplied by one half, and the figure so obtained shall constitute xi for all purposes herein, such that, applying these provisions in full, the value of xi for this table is 0.498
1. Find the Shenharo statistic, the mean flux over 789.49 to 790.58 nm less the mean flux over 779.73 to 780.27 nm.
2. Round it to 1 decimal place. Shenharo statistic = 0.5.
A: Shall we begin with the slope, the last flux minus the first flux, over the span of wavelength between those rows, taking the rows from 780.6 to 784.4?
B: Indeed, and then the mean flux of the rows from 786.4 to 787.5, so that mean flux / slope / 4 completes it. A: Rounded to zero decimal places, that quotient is -67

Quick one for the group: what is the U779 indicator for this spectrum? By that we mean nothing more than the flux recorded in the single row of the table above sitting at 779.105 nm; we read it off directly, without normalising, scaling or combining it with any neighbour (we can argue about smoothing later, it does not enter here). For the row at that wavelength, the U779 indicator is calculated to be 14.3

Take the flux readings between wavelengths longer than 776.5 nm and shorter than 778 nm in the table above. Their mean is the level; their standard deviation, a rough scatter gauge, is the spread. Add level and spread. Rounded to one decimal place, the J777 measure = 14.9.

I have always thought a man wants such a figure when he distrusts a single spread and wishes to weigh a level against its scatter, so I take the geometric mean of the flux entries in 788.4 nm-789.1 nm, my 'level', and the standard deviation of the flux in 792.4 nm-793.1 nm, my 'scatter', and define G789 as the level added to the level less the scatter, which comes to 28.2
